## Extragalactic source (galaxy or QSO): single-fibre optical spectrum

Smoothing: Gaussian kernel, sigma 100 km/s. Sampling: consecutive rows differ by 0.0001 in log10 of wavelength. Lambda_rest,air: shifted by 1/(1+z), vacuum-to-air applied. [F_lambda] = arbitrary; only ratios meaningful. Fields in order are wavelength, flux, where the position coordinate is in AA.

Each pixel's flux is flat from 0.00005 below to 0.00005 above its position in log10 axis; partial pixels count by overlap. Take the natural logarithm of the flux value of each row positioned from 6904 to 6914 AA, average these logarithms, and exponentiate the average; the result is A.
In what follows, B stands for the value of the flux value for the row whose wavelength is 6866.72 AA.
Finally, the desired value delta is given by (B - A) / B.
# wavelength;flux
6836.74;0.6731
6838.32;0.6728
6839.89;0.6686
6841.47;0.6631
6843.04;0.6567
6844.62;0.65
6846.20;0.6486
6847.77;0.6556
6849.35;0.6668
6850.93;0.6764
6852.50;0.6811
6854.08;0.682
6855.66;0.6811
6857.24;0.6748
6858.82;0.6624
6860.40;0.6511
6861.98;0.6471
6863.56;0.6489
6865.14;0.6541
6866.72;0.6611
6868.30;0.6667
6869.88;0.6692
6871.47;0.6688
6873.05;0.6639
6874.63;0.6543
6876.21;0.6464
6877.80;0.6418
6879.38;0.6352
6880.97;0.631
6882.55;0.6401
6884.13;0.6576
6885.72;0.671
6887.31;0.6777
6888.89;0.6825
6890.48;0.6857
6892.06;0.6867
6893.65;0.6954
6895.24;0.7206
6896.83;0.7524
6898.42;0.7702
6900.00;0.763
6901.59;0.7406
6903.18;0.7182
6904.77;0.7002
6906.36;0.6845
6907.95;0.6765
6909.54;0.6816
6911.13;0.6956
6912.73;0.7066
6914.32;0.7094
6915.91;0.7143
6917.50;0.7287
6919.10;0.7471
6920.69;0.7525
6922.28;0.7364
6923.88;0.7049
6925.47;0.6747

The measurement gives -0.04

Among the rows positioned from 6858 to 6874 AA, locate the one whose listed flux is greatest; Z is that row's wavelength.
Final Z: 6869.88 AA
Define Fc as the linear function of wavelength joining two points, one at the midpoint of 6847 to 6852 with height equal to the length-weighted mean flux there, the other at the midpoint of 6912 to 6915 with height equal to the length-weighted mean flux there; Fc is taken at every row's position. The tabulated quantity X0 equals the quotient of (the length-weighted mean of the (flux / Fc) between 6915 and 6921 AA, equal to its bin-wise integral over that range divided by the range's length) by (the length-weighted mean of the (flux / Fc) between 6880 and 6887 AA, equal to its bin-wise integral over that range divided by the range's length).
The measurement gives 1.09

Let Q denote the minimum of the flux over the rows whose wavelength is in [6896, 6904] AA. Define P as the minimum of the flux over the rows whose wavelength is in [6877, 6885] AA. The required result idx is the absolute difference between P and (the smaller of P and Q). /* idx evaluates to 0.000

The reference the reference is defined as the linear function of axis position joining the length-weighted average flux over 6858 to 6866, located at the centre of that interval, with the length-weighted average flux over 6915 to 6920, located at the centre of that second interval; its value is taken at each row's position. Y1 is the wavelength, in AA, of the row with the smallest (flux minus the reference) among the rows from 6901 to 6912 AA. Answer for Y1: 6907.95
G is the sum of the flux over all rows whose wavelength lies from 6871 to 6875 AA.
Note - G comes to 1.99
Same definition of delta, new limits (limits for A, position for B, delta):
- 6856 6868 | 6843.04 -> 0.00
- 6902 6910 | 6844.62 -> -0.06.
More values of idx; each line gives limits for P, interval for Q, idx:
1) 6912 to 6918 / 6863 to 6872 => 0.058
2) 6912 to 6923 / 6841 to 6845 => 0.057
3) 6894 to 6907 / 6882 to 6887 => 0.044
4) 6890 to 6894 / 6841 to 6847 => 0.037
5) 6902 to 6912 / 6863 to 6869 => 0.028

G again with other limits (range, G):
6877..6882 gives 1.91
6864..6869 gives 1.98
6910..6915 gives 2.11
